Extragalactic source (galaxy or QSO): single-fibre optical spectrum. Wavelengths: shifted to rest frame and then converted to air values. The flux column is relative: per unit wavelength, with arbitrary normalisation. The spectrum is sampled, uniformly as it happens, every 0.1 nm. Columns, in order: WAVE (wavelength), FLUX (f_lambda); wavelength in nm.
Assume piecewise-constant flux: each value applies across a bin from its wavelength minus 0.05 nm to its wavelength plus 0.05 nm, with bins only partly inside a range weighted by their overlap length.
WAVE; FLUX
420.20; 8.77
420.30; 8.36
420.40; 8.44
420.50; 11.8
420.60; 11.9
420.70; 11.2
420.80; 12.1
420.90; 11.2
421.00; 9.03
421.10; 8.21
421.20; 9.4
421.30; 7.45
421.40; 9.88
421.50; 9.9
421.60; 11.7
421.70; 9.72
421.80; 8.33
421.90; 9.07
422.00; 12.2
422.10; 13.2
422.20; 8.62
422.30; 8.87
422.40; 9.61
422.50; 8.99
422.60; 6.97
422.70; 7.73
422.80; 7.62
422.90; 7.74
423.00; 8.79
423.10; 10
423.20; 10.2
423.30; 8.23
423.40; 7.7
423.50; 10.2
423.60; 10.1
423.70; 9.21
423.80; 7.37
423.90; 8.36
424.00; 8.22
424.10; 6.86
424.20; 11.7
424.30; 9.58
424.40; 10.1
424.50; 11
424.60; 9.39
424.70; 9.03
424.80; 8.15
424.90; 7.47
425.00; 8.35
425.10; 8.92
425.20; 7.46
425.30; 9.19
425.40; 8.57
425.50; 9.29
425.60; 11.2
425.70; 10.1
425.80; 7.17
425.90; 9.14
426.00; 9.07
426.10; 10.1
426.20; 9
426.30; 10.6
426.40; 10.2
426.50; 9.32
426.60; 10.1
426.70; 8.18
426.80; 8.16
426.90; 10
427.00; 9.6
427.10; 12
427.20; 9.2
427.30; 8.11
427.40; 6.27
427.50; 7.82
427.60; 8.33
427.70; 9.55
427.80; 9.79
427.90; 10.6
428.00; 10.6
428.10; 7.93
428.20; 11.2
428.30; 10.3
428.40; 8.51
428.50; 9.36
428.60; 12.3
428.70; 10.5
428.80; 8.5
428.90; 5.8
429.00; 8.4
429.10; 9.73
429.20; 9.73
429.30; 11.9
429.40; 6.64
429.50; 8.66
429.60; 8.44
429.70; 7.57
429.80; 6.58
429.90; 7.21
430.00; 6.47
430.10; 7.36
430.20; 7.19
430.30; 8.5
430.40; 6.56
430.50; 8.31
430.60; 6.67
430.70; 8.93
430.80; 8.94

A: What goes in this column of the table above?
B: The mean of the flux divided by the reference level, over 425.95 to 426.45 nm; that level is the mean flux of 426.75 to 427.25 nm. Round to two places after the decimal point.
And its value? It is 1.00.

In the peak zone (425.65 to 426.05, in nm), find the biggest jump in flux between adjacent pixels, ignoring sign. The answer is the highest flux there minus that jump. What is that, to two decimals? 7.17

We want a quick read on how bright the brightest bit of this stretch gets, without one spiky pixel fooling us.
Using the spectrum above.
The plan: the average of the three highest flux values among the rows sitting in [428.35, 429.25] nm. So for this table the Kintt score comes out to 10.8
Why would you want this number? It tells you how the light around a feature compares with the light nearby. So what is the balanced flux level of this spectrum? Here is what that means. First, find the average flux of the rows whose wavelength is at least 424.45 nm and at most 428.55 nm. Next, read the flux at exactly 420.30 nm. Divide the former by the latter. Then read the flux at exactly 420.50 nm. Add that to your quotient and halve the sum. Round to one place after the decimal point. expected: 6.5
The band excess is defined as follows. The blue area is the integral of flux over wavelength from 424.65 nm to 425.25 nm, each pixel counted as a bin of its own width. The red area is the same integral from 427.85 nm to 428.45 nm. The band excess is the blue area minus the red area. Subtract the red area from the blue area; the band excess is -1.0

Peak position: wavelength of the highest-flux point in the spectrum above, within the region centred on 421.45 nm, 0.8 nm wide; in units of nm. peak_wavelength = 421.60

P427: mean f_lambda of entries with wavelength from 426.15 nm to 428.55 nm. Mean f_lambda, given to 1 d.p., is 9.4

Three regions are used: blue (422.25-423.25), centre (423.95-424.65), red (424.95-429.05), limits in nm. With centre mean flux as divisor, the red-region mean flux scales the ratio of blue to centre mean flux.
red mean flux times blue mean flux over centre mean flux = 8.4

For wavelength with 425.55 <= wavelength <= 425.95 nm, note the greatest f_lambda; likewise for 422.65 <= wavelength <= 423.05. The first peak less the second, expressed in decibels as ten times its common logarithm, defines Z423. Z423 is 3.8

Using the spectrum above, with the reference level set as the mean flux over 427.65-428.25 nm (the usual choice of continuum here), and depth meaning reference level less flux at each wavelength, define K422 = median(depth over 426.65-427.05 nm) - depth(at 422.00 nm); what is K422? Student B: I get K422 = 3.3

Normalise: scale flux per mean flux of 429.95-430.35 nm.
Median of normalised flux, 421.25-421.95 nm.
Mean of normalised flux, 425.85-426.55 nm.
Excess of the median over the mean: 0.01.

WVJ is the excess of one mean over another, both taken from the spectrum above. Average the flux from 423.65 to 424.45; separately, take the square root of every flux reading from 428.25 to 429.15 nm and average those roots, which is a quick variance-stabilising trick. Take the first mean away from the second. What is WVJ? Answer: -5.89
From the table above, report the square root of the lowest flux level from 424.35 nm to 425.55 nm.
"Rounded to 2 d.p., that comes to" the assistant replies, 2.73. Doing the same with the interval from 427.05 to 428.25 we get 2.50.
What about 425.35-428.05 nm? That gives 2.50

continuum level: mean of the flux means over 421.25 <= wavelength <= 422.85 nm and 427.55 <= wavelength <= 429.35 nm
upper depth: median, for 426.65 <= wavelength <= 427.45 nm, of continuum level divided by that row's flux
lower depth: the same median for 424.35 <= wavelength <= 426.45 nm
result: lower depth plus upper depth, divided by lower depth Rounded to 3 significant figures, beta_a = 2.06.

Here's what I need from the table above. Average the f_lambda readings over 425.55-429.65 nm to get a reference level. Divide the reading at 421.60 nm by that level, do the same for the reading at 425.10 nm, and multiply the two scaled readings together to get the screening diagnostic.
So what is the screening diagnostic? 1.2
